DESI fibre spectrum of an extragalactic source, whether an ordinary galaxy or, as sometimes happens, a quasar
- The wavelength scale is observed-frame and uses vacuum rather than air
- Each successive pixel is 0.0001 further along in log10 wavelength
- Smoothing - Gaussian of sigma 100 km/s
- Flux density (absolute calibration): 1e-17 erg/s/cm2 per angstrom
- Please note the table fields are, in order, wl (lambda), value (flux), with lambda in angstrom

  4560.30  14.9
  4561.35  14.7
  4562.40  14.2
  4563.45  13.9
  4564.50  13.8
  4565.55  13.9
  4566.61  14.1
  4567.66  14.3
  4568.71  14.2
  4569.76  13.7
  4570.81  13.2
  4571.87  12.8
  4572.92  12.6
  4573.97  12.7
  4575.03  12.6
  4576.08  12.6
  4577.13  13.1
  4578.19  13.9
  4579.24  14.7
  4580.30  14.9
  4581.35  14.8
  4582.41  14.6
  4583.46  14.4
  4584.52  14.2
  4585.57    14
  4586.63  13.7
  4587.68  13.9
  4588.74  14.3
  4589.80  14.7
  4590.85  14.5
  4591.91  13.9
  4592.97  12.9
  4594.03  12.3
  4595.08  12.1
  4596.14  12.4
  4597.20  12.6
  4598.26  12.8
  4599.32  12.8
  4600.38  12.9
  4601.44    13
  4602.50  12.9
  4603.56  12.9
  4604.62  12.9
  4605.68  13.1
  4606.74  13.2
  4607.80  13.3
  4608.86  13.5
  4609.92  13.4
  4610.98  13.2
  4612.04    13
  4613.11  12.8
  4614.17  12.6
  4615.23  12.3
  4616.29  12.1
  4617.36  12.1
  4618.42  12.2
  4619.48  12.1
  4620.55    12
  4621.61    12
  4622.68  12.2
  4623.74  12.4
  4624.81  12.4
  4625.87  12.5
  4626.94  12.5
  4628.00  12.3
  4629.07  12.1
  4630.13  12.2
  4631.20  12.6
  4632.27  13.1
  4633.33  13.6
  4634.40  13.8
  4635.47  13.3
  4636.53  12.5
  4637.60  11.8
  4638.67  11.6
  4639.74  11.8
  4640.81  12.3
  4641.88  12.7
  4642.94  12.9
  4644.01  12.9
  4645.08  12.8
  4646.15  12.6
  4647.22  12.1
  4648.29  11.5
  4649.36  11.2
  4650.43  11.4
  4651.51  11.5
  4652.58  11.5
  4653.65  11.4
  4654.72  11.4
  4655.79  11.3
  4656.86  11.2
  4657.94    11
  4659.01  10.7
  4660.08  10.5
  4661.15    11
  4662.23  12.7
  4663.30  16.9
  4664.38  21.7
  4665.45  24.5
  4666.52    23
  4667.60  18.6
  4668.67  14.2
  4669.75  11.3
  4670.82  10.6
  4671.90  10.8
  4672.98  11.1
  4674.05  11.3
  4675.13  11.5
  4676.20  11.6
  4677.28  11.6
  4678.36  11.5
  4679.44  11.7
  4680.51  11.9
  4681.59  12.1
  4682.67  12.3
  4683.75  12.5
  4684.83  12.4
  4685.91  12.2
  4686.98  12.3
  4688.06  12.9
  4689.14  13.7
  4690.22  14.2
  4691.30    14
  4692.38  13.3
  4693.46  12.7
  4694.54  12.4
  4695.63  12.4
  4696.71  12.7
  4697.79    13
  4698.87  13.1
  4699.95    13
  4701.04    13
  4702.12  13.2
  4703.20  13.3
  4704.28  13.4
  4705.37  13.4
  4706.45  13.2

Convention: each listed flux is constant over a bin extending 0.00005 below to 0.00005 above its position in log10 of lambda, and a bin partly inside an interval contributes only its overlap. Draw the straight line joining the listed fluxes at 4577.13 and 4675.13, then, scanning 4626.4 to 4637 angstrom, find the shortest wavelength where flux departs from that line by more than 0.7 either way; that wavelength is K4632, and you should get 4632.27 angstrom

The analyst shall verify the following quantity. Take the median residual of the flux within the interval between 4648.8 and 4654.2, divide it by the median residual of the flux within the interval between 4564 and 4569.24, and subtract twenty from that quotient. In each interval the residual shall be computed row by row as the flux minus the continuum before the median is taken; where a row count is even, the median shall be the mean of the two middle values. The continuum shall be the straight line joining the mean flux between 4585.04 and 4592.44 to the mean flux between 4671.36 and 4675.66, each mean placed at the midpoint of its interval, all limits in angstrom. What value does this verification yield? -19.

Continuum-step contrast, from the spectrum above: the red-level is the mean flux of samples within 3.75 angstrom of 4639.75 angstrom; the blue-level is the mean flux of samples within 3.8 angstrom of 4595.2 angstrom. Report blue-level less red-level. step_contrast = 0.5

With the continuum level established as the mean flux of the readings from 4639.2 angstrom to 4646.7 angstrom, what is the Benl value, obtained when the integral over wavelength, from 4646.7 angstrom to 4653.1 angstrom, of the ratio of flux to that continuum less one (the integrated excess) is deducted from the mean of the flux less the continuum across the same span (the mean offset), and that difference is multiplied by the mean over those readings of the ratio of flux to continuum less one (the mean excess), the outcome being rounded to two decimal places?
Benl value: 0.04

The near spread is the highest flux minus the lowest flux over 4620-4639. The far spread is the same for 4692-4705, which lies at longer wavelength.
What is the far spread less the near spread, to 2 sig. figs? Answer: -1.2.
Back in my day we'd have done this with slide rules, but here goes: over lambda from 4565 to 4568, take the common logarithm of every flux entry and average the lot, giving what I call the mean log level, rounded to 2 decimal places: 1.15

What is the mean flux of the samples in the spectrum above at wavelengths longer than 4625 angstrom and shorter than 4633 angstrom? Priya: 12.5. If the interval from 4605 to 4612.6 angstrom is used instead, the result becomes 13.2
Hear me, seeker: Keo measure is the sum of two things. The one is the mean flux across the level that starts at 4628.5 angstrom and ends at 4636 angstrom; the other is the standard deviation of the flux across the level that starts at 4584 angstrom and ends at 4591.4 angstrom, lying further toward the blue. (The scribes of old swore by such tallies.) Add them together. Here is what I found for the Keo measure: 13.3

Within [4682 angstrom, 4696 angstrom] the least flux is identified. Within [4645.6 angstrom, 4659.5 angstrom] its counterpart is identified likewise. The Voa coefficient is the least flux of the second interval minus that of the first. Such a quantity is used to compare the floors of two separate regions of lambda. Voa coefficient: -1.5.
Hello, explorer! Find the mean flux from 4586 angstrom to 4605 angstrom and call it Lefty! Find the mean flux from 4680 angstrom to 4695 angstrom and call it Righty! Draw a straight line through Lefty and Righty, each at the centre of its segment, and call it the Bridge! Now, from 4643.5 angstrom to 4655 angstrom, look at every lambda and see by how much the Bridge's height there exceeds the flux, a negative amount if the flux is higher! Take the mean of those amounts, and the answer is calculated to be 1.1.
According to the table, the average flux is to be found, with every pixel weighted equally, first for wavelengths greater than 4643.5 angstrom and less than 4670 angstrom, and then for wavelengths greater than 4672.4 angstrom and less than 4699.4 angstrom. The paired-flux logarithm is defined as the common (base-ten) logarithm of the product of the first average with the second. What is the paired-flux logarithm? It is 2.23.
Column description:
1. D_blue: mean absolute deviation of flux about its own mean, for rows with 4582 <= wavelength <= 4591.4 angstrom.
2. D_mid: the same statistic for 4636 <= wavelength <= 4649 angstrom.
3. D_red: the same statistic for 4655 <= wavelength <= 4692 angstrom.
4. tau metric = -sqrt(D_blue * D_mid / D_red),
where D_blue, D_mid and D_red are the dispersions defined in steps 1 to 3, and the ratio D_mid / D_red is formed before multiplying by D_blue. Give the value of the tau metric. -0.22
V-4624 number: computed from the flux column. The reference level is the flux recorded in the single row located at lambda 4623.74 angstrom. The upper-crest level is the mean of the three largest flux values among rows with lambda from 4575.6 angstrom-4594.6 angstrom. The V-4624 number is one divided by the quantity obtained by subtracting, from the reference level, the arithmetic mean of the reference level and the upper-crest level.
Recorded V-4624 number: -0.8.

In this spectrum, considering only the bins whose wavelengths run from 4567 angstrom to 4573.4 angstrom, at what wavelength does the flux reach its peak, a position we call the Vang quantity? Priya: 4567.66 angstrom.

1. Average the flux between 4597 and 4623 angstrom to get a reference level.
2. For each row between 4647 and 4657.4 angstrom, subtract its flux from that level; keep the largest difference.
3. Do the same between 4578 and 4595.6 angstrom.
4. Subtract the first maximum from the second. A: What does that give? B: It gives -0.90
